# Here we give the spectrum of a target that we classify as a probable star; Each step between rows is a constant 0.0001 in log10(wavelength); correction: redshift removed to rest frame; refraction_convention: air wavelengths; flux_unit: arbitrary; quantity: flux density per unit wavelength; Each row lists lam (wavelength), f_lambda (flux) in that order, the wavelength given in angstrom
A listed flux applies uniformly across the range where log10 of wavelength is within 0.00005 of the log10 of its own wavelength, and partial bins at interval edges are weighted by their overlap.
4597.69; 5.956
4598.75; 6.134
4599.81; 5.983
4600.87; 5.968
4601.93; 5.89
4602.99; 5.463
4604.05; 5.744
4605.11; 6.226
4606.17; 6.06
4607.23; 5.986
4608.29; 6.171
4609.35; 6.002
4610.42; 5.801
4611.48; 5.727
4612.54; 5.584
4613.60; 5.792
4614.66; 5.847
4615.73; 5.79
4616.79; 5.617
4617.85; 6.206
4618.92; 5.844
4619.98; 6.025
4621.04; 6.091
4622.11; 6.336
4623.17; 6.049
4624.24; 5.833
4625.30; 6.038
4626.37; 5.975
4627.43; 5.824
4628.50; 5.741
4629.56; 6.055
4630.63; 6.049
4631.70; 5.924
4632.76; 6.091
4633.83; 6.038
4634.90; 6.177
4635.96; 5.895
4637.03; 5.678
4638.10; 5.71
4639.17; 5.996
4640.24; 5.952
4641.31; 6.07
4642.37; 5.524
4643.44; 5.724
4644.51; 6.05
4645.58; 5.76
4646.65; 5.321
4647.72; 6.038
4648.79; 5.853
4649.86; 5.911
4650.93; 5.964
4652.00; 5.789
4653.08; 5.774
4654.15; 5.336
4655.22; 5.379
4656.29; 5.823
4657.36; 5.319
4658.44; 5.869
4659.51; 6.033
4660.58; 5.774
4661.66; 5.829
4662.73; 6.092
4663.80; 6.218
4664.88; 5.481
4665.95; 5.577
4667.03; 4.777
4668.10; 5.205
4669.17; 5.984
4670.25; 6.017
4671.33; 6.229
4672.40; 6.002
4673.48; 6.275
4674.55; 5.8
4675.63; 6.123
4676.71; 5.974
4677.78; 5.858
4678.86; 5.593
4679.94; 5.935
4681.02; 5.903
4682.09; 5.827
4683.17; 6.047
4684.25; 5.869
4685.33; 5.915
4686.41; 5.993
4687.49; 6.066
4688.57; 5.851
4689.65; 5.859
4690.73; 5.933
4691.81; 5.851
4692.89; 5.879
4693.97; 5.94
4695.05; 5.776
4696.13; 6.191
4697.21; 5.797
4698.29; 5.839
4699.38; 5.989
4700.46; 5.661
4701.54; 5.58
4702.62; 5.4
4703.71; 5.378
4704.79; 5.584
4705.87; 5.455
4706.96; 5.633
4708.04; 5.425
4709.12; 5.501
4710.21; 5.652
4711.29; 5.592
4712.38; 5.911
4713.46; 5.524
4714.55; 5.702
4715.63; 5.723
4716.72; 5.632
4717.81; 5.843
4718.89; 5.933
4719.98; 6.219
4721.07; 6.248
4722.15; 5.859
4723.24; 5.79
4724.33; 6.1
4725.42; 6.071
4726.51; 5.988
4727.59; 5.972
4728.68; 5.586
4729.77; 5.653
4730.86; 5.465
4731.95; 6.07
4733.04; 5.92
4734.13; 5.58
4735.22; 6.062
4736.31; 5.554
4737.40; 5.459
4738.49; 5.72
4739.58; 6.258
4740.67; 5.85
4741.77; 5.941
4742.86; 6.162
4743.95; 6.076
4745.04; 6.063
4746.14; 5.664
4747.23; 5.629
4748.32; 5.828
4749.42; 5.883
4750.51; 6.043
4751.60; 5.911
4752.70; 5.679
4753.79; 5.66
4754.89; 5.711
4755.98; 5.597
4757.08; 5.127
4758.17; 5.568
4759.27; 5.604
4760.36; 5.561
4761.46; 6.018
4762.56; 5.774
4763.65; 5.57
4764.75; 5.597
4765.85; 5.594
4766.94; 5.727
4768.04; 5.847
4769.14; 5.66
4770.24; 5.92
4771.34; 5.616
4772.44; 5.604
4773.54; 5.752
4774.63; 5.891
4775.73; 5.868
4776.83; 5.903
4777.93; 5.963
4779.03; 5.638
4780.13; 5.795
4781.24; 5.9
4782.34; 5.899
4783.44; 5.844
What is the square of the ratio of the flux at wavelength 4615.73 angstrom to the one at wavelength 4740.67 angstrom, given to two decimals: 0.98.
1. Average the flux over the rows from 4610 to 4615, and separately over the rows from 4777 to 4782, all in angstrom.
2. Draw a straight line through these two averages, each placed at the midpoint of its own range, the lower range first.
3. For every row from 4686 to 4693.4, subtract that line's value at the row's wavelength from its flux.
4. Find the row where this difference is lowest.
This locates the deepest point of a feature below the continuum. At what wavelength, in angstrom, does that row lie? 4691.81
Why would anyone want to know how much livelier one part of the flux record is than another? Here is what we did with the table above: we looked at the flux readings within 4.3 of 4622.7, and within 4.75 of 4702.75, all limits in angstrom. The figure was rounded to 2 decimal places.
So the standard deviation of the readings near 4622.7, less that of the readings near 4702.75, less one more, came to -1.04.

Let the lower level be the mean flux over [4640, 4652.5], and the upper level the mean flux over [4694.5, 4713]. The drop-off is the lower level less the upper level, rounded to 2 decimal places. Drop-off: 0.16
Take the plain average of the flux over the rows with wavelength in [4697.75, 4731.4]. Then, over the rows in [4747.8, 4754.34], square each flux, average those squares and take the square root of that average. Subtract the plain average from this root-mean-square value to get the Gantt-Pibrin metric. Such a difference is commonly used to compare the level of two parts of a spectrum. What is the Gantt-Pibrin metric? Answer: 0.1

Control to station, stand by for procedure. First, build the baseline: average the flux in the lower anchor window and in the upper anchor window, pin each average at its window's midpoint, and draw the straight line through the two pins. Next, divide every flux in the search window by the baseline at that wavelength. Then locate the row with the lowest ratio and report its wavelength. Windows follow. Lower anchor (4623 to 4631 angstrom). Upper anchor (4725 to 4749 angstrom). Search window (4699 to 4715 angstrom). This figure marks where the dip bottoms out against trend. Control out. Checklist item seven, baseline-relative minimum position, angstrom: 4703.71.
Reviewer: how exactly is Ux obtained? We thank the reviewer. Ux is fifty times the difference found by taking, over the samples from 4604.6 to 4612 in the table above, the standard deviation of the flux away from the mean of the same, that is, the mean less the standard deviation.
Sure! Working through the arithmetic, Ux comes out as 291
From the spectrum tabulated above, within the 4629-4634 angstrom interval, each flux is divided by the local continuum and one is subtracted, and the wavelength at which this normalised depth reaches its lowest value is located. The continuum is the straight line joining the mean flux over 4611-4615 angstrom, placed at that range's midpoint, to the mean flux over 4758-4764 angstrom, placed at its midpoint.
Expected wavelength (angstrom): 4631.70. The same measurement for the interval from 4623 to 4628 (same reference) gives 4627.43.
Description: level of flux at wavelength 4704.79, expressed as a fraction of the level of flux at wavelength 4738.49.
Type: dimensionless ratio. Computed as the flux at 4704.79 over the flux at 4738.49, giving 0.98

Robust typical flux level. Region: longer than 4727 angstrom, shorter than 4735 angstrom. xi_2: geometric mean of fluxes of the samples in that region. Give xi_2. 5.7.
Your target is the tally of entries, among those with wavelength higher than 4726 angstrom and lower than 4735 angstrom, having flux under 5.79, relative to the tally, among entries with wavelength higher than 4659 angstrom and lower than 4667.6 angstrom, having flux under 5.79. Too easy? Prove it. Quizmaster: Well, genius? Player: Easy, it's 1.0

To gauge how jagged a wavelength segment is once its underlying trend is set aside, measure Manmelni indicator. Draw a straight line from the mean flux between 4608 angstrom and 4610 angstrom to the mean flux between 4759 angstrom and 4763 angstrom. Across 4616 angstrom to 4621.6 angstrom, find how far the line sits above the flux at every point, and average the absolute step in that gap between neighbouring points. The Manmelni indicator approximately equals 0.30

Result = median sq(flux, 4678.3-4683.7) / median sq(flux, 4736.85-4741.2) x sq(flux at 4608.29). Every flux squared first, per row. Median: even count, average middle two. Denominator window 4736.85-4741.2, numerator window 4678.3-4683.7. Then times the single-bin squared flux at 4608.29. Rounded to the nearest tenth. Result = 39.6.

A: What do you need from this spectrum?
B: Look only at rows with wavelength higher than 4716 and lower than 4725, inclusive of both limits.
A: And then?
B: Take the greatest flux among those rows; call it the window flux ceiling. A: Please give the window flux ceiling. 6.248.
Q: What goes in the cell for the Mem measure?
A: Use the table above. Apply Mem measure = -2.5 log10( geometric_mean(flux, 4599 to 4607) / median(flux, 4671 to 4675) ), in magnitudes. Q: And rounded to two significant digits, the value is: 0.039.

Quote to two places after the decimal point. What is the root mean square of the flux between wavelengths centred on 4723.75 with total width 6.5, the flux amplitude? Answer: 6.01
